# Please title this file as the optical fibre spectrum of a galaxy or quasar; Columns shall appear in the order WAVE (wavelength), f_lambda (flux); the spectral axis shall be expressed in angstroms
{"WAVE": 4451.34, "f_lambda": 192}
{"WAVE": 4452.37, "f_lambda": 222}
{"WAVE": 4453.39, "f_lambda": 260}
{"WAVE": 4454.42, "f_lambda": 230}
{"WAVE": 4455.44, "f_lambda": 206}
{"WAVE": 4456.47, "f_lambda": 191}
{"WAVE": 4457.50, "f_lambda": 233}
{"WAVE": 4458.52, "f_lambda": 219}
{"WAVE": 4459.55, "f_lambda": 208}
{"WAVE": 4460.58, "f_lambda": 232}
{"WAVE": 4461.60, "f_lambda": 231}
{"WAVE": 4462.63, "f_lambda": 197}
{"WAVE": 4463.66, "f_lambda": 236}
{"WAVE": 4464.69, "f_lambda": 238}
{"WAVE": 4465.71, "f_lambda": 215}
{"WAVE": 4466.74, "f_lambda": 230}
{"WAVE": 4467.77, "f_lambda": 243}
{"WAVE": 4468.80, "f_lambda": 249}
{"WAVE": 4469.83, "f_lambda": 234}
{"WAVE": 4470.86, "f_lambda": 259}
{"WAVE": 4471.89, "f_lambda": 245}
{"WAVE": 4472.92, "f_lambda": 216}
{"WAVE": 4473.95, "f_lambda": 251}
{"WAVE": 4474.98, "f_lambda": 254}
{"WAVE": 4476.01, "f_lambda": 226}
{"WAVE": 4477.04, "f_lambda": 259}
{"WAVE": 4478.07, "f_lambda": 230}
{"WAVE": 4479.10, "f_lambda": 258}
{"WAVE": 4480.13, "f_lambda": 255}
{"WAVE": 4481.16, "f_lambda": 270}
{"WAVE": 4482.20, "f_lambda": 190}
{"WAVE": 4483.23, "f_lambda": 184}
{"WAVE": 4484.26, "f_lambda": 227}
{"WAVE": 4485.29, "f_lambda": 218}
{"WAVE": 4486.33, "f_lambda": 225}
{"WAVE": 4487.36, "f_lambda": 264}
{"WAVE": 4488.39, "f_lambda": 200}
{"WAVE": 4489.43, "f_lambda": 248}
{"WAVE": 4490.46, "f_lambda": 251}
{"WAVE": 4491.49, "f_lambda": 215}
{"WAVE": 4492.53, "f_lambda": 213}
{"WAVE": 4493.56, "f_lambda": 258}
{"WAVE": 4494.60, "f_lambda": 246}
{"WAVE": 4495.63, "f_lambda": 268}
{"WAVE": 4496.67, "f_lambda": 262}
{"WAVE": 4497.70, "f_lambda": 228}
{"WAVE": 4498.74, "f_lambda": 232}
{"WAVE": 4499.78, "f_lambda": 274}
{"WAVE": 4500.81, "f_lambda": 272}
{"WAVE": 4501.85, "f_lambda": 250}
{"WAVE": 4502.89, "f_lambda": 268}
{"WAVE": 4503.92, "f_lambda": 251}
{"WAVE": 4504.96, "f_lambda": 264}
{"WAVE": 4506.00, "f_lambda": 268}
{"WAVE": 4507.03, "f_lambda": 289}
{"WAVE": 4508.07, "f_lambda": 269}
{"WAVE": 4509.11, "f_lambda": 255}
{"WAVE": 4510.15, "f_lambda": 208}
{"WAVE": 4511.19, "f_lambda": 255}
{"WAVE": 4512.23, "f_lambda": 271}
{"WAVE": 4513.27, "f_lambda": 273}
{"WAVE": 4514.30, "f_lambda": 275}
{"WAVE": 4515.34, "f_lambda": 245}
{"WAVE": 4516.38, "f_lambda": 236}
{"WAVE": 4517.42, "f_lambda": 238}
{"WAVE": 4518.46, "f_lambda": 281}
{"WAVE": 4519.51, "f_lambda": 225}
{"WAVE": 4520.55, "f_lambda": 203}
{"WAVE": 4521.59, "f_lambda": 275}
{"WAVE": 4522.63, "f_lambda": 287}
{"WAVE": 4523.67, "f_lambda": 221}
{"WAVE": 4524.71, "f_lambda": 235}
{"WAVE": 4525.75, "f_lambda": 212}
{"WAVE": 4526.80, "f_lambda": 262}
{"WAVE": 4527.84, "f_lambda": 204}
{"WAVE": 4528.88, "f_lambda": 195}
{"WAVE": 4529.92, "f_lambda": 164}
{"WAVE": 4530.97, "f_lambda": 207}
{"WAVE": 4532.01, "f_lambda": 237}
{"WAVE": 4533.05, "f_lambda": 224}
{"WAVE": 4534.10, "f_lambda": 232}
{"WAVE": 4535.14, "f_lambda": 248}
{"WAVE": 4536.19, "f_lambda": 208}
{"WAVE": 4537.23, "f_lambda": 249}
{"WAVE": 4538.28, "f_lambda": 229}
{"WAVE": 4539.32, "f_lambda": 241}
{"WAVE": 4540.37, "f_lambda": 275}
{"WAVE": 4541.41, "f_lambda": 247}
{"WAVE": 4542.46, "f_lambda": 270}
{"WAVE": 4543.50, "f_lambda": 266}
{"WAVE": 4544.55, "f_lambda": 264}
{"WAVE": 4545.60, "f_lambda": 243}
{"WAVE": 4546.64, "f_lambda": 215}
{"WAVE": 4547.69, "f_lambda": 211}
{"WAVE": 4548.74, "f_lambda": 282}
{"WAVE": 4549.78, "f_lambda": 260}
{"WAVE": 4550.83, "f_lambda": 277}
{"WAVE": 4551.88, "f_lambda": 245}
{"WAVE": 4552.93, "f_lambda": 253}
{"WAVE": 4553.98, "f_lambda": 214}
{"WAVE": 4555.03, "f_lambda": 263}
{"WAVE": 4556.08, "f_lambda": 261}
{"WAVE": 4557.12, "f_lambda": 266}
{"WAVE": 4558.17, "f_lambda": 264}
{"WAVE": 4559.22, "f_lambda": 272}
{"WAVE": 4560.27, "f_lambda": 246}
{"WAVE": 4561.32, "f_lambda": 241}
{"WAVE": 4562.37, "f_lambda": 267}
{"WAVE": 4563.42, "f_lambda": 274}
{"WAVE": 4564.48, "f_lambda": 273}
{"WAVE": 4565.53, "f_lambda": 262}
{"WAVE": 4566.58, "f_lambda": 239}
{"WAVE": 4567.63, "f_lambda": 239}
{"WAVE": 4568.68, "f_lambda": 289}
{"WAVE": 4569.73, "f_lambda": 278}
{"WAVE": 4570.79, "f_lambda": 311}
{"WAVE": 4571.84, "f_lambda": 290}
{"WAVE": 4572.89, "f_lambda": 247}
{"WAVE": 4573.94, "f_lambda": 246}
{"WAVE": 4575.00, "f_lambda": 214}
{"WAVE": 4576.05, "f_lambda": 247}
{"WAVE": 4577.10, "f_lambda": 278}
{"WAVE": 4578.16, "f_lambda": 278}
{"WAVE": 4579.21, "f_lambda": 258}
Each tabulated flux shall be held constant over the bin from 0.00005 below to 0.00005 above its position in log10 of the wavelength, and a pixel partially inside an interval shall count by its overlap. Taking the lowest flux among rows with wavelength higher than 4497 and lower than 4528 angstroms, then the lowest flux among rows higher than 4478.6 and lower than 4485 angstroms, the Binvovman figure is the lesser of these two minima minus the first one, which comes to -19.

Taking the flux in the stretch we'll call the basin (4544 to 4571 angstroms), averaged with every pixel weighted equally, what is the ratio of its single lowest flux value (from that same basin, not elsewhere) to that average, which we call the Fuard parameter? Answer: 0.82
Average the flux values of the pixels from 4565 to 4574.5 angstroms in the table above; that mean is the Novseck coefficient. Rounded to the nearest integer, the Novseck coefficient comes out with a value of 267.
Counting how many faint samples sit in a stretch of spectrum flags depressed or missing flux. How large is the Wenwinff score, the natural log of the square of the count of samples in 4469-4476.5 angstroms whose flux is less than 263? 3.9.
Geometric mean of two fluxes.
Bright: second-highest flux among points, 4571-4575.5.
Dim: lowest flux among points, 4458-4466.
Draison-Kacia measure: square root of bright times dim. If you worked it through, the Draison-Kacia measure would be 221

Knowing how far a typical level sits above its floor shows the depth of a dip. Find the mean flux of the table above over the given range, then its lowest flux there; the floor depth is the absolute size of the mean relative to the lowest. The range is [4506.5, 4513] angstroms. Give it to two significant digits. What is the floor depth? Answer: 50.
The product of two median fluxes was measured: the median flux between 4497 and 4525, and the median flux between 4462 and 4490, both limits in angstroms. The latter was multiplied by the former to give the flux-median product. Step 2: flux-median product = 60180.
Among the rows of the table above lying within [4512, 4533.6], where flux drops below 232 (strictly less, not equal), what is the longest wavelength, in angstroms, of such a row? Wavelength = 4533.05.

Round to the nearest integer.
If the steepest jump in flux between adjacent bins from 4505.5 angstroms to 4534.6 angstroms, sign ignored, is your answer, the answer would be 72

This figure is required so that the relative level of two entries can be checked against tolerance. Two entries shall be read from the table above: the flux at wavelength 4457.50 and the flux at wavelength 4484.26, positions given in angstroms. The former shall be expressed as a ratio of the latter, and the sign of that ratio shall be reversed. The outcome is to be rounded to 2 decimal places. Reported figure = -1.03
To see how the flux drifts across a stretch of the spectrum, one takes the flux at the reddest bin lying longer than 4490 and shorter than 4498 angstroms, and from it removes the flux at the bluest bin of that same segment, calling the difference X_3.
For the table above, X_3 -23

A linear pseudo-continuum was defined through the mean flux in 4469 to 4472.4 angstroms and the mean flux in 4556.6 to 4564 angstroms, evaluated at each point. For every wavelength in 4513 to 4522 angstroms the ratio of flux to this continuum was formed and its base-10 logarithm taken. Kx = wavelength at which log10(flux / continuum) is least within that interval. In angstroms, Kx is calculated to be 4520.55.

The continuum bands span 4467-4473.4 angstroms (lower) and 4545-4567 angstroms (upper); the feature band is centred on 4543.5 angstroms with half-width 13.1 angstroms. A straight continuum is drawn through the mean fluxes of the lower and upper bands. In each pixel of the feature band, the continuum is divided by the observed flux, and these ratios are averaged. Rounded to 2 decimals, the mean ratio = 1.04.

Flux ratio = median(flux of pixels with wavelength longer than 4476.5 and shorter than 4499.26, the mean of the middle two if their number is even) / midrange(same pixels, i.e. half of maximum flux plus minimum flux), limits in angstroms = 1.053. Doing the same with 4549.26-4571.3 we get 1.002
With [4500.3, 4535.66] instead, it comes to 1.099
